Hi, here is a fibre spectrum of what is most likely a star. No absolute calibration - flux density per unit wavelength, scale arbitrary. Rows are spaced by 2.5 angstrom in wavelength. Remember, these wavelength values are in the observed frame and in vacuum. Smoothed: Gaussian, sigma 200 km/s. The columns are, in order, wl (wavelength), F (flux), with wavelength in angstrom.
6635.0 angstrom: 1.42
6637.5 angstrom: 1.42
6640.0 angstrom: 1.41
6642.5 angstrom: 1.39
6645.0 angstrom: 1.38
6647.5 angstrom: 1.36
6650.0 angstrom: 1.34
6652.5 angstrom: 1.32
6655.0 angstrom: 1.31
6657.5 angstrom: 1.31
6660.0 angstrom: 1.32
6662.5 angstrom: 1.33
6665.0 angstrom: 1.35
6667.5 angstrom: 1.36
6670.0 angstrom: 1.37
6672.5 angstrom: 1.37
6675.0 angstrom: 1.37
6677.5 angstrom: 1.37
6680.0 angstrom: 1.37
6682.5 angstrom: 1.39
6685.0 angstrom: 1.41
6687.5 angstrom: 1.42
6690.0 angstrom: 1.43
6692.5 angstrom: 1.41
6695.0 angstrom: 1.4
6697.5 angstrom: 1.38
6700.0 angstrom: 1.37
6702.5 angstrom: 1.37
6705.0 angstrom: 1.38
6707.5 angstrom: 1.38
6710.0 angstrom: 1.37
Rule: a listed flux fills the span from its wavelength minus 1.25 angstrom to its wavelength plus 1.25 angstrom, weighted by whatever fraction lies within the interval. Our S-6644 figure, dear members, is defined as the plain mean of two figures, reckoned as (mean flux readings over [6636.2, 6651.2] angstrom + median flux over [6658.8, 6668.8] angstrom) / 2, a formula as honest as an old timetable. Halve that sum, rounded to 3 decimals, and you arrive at 1.362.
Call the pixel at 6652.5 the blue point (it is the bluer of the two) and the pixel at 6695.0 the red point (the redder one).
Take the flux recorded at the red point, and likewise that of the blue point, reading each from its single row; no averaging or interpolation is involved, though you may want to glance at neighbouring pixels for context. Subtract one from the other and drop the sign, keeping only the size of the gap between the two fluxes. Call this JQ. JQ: 0.080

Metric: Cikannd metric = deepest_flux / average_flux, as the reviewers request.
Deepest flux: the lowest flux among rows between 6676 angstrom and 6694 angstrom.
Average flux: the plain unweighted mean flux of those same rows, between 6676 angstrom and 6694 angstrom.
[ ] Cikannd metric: 0.979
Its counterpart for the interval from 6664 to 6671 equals 0.993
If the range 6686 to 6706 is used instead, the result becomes 0.982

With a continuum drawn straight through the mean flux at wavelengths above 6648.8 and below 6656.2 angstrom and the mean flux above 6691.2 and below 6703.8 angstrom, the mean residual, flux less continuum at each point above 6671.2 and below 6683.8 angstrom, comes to 0.02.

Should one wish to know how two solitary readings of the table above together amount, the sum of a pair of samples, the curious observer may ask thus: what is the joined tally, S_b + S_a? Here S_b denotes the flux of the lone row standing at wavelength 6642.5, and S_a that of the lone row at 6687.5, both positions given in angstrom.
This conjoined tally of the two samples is 2.81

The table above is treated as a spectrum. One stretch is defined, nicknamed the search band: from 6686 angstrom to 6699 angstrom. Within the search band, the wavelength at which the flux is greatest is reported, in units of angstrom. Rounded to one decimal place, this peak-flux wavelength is 6690.0 angstrom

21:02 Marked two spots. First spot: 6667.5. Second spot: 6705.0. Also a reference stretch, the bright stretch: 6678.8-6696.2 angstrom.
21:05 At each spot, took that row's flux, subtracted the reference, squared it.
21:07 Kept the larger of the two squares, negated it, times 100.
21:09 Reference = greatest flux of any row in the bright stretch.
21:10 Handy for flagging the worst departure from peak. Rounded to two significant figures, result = -0.49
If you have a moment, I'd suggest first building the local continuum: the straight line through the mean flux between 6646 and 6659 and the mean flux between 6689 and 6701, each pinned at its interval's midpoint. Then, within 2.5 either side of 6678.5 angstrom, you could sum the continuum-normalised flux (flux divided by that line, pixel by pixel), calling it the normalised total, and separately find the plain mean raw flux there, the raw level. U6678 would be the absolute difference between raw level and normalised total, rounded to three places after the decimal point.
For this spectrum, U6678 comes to 0.628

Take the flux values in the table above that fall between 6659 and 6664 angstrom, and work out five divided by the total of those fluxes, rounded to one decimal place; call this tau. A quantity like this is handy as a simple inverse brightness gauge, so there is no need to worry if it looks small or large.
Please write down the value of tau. 1.9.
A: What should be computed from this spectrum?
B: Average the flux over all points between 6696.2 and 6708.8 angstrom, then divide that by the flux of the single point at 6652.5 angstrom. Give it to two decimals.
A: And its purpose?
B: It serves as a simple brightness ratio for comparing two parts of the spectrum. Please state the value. 1.04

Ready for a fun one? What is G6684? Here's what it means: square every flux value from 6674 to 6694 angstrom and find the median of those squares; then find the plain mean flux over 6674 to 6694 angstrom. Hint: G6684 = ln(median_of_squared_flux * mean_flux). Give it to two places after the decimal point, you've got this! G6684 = 1.01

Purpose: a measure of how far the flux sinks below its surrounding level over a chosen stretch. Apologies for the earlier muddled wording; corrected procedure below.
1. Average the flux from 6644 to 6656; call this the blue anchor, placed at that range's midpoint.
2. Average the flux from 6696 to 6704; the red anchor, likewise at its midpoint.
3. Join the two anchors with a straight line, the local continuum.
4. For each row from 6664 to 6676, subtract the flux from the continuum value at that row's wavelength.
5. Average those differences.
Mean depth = -0.01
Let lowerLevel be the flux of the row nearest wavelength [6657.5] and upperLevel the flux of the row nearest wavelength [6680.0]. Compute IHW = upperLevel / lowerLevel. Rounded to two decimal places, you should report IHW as 1.05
